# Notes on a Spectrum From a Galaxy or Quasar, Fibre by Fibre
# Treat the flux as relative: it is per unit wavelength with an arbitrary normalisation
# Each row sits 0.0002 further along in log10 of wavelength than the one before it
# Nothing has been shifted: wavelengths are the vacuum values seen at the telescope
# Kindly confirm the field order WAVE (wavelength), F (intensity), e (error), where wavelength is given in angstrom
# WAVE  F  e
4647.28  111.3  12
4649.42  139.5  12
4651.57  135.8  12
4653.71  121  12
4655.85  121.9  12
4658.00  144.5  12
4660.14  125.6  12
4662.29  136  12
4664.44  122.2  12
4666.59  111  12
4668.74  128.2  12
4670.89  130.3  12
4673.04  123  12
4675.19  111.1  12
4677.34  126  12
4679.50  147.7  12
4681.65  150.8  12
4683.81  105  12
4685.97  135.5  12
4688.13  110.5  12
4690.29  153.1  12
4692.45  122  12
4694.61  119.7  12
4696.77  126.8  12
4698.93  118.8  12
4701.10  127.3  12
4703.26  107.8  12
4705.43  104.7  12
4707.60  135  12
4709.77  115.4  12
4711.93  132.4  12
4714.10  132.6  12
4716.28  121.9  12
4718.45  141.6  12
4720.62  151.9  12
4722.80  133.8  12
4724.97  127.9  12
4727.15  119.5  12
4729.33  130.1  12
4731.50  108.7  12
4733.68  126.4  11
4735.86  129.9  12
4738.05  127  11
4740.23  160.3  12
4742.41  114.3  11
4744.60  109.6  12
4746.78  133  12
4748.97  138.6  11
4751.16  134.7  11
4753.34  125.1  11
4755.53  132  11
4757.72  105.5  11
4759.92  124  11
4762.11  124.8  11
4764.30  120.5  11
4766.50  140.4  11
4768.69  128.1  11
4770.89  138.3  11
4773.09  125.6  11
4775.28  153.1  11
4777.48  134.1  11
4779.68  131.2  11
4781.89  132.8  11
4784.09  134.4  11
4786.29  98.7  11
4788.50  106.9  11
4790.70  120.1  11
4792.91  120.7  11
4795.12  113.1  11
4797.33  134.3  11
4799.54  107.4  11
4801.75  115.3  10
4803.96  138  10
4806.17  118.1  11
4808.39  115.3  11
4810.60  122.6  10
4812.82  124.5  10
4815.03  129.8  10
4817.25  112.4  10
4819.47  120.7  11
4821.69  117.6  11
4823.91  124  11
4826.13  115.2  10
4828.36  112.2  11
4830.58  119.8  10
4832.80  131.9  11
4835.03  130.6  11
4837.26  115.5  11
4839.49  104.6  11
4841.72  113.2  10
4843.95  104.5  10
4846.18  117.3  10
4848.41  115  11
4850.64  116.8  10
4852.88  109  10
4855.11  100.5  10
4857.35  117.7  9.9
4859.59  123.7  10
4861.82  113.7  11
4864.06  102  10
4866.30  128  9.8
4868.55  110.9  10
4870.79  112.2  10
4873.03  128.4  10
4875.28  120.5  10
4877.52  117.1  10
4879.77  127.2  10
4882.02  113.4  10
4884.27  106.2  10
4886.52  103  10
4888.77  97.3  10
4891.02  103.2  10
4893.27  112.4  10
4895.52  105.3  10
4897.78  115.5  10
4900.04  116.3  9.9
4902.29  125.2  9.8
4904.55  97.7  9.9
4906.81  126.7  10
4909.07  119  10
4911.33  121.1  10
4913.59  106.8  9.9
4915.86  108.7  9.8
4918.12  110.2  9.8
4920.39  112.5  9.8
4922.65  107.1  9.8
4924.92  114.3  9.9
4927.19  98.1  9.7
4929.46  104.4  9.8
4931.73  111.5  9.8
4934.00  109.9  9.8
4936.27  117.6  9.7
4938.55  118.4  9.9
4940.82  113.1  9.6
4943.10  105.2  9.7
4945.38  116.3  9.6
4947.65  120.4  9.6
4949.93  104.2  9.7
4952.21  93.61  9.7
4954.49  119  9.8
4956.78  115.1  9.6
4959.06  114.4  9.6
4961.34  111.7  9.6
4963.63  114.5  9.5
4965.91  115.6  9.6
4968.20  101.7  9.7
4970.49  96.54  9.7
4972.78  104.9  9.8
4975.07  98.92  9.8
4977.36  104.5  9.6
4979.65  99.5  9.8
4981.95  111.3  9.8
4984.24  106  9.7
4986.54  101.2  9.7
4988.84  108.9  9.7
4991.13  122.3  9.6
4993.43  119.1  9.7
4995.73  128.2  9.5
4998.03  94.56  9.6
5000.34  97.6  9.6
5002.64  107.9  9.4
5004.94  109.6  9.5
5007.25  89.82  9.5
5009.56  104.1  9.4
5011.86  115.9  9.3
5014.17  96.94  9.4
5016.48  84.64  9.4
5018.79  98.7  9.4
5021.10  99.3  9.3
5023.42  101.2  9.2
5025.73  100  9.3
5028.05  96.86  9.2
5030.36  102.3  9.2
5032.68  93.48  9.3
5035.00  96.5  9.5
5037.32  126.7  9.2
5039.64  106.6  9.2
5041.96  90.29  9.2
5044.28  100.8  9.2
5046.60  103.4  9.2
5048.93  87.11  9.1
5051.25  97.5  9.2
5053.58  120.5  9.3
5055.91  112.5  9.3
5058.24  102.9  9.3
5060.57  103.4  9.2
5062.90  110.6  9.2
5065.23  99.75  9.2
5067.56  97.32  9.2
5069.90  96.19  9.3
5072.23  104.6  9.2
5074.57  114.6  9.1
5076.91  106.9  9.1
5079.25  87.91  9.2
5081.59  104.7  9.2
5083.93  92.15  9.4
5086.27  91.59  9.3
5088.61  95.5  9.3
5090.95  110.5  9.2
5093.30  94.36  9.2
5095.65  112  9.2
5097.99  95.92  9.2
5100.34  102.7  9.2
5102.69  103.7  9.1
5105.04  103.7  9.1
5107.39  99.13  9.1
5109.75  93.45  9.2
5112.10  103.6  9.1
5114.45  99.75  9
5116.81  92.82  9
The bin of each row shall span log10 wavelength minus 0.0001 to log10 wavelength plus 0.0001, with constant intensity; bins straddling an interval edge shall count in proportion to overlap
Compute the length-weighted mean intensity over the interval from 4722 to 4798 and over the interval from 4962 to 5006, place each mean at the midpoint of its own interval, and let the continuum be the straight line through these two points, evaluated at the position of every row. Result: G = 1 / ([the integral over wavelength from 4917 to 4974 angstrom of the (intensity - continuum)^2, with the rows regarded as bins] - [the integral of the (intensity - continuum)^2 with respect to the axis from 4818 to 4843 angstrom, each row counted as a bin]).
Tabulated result 0.0007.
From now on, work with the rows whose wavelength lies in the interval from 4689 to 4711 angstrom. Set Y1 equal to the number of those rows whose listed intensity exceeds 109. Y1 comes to 8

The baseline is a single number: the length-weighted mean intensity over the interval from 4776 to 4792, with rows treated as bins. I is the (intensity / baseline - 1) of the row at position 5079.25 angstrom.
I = -0.287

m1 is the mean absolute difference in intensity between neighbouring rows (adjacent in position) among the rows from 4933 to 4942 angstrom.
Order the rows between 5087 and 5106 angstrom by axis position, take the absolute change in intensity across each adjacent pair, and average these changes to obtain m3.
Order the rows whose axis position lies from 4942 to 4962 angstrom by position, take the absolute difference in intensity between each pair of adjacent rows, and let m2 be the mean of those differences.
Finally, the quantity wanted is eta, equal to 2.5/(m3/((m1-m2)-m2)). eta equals -3.4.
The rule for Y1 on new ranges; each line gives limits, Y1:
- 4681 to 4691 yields 4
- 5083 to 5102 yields 2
